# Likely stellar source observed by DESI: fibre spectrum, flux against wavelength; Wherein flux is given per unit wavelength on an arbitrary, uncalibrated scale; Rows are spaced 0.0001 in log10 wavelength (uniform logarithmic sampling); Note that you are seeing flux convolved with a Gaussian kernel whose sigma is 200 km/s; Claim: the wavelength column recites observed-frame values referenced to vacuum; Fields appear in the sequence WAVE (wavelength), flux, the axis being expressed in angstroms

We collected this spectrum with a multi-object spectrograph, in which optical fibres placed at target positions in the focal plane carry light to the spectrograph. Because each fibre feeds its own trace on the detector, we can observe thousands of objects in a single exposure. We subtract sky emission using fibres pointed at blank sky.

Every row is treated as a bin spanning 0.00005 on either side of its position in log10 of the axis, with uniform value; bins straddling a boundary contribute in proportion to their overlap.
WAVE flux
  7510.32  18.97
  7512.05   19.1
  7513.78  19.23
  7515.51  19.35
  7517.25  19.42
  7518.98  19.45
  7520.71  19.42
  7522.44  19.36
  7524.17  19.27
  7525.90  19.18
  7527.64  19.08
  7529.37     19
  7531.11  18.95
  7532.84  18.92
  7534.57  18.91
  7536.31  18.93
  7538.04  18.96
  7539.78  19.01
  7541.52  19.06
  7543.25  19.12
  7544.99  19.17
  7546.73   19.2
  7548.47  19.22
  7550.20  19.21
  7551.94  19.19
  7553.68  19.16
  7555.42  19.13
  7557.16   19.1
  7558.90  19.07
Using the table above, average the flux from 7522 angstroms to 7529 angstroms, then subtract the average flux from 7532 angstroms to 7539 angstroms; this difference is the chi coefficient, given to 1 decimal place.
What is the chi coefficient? 0.3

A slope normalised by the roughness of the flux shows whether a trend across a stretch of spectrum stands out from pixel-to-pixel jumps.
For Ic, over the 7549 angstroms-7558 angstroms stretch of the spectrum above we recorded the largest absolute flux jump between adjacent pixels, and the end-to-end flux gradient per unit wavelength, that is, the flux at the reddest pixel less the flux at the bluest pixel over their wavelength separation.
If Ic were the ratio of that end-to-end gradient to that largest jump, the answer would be -0.5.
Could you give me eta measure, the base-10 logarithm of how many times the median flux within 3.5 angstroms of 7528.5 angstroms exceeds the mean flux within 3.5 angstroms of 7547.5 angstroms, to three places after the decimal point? -0.004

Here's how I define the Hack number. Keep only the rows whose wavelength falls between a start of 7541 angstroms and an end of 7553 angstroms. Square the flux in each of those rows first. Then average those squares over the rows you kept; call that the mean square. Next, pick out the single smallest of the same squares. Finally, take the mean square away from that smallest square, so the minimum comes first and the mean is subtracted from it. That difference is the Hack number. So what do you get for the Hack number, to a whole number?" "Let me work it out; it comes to -4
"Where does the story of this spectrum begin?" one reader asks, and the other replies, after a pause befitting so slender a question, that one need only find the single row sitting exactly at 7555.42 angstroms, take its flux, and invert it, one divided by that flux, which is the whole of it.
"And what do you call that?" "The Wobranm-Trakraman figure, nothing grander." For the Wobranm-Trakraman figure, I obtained 0.0523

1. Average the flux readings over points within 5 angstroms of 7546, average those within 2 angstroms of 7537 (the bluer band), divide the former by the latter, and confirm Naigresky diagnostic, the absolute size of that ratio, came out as 1.01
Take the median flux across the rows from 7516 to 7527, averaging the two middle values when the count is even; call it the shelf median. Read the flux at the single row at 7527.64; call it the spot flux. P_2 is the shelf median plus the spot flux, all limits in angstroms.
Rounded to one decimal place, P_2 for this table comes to 38.5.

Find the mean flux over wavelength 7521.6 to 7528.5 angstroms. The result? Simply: 19.2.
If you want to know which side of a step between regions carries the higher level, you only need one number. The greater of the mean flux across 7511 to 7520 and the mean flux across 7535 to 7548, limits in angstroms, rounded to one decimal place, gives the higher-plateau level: 19.3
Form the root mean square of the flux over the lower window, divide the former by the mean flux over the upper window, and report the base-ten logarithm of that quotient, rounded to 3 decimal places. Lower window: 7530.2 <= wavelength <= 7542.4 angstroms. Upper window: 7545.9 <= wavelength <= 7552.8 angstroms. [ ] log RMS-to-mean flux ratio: -0.006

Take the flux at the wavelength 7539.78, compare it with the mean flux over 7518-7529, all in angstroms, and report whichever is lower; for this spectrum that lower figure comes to 19.0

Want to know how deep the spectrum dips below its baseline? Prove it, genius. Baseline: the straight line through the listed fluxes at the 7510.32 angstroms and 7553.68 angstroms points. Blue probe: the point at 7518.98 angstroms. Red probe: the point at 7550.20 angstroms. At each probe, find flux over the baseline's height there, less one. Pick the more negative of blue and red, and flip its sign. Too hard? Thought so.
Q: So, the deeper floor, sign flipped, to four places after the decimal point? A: -0.0034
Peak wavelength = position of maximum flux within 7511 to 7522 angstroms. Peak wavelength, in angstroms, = 7518.98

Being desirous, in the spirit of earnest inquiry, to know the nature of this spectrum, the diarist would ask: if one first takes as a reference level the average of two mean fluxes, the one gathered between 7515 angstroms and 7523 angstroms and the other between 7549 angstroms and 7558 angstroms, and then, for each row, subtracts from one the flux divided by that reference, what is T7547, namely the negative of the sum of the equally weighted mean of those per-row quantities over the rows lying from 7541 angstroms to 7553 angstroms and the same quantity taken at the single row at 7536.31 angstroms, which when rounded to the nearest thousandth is -0.024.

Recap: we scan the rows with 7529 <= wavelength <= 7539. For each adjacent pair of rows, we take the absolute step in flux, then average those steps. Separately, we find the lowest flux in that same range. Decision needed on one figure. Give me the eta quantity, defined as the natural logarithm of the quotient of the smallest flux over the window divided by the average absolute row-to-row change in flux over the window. 6.5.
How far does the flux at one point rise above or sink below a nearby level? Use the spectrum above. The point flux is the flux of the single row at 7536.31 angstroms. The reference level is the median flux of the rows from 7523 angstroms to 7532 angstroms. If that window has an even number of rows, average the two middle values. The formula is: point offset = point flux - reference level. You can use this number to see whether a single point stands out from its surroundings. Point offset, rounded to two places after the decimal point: -0.15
